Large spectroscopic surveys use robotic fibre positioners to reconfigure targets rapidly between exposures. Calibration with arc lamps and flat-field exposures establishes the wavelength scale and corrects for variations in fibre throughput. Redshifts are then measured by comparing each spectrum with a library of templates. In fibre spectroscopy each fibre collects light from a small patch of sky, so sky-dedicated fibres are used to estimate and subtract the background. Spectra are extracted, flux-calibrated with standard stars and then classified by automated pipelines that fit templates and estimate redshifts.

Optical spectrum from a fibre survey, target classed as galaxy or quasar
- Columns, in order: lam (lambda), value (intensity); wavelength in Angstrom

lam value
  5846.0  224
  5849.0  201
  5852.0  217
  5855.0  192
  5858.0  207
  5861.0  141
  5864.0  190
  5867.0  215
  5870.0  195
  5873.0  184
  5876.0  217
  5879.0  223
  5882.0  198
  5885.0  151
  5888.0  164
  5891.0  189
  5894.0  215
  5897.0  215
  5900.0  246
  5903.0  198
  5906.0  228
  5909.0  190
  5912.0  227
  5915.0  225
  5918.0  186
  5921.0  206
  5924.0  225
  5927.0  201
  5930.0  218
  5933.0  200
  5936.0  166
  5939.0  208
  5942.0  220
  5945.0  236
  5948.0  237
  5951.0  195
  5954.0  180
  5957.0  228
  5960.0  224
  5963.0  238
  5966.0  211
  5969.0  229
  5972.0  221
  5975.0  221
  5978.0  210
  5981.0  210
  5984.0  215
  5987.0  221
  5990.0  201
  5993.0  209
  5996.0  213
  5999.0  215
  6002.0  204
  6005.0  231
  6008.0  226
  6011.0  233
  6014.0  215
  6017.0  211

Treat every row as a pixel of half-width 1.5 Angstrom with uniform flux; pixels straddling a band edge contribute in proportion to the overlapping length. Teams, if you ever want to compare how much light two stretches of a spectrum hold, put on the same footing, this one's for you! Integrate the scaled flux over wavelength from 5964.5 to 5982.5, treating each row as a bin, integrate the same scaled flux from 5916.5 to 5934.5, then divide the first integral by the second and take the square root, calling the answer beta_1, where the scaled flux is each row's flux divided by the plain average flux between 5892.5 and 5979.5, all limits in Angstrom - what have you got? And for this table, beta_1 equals 1.03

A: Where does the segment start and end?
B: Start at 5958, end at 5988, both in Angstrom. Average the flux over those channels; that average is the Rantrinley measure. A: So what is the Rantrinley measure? 220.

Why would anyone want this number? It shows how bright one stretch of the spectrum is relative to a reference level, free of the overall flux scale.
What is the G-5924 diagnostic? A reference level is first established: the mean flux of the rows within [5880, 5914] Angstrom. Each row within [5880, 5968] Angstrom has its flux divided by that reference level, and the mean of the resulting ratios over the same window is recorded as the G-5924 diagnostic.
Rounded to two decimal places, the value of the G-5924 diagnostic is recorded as 1.03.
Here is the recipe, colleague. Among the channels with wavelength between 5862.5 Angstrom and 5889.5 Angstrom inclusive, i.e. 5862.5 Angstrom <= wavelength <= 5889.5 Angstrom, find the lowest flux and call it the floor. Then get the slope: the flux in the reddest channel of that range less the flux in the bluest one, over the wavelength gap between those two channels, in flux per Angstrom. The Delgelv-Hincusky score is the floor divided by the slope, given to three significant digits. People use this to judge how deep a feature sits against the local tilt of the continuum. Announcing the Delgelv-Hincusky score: -139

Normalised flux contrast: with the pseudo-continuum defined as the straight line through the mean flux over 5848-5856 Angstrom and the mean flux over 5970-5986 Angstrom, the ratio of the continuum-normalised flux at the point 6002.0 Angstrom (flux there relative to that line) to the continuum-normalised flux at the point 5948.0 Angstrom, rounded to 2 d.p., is 0.84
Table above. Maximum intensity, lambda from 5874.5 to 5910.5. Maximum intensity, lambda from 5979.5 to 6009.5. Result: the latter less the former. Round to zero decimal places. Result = -15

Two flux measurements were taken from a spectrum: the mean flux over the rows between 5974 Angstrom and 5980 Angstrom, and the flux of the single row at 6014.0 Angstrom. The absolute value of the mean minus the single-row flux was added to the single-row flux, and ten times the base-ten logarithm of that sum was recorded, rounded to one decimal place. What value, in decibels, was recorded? 23.3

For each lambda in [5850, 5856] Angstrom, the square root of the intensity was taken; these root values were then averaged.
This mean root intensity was 14.3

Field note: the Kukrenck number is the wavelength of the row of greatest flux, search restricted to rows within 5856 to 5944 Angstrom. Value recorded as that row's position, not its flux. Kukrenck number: 5900.0 Angstrom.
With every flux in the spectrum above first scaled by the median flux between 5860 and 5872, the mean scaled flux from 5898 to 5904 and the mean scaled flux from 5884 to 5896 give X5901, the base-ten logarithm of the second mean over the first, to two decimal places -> -0.09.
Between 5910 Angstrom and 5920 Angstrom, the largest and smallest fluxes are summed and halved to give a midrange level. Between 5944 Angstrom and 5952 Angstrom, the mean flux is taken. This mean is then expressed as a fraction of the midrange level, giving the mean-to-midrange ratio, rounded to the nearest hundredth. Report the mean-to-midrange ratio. 1.08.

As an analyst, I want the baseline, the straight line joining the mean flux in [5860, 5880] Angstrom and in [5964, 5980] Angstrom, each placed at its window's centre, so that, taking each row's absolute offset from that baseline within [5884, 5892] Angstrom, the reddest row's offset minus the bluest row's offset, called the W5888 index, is -37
